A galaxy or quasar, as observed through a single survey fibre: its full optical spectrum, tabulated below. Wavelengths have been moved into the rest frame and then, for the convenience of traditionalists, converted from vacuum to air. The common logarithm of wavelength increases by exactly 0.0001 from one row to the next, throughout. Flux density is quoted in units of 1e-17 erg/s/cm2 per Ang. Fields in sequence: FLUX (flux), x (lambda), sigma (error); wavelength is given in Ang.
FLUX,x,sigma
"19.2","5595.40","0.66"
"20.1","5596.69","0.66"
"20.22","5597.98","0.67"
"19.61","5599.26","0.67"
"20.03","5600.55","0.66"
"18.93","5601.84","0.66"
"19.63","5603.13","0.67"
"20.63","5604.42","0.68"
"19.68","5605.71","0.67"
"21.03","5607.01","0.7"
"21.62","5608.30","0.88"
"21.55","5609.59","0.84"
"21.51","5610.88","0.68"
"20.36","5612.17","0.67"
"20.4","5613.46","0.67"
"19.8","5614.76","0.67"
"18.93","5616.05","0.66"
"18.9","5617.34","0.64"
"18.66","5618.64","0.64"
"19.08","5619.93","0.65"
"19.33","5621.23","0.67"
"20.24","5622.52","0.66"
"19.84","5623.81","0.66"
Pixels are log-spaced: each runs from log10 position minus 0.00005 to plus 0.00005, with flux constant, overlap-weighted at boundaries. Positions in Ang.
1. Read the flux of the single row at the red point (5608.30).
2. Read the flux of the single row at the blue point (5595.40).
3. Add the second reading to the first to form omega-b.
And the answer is 40.8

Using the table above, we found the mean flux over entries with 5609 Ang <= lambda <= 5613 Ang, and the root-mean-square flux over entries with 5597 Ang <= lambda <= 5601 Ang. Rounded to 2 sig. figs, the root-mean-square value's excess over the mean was -1.2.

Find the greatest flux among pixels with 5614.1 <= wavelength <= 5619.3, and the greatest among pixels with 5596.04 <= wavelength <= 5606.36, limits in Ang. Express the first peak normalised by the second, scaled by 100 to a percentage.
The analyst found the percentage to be 96.0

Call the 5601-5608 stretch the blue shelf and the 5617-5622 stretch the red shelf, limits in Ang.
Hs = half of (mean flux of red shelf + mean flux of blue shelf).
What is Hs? 19.5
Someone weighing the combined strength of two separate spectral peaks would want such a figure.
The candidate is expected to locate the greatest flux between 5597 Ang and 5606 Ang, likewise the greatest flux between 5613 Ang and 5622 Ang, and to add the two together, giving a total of 41.0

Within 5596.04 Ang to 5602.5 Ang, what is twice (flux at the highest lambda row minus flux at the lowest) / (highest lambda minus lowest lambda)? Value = -0.45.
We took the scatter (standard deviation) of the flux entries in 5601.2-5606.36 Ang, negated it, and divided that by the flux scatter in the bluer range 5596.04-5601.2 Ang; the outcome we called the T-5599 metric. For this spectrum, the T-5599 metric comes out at -2.6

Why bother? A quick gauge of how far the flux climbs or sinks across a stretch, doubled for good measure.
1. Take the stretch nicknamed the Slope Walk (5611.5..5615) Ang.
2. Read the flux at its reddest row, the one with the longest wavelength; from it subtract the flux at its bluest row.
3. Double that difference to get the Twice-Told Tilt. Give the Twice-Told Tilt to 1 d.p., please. -1.1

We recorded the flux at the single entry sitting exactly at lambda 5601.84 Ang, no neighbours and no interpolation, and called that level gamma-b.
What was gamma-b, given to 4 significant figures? 18.93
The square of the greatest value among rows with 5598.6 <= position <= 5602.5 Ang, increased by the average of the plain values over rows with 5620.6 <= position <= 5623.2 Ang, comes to 421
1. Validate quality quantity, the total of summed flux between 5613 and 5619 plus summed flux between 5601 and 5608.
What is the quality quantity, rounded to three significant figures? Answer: 197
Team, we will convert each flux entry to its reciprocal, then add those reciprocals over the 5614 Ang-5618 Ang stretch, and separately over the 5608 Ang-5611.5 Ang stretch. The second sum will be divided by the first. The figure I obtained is 0.89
